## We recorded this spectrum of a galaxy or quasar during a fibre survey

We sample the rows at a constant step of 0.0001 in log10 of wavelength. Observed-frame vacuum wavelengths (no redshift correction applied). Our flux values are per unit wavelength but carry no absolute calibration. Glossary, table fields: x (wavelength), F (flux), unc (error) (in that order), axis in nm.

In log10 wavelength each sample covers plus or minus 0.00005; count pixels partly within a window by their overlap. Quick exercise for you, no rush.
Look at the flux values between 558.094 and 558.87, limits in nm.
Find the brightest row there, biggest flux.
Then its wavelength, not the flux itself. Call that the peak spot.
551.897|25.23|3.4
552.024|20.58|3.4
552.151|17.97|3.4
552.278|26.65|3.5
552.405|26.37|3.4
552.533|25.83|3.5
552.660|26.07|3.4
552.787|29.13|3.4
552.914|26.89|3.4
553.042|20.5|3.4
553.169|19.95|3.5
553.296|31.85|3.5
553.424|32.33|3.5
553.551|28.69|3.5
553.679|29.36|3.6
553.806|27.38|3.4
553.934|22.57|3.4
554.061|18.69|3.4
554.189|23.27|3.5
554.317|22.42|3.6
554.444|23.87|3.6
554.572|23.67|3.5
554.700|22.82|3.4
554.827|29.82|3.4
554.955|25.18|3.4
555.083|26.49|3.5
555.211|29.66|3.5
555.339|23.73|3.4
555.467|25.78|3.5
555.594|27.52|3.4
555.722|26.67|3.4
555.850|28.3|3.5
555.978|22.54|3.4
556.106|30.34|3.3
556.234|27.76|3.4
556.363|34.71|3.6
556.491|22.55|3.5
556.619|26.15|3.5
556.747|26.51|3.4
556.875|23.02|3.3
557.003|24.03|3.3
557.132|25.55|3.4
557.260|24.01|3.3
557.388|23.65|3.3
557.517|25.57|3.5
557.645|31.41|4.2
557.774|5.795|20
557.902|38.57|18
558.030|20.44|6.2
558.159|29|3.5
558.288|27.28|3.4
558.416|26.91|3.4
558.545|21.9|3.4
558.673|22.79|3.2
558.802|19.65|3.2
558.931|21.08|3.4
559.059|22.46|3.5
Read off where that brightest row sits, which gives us 558.159 nm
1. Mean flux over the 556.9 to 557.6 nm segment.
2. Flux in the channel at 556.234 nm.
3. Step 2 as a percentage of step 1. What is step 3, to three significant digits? 113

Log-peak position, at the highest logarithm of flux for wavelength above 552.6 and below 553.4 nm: 553.296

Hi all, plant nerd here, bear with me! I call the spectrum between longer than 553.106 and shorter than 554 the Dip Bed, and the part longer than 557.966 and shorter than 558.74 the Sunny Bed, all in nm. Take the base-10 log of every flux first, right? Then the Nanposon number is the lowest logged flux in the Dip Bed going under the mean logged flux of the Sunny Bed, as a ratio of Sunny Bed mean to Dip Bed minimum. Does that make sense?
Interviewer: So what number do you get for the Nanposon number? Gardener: 1.07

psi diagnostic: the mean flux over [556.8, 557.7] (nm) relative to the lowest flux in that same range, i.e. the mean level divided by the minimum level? 1.10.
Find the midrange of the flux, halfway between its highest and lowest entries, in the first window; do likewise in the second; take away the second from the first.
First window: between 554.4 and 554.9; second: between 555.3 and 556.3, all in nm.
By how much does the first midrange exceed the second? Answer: 0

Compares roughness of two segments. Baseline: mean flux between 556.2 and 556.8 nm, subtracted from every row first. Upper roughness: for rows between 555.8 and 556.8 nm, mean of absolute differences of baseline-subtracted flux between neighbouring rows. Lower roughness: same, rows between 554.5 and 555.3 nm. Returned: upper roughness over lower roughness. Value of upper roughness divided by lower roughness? 1.7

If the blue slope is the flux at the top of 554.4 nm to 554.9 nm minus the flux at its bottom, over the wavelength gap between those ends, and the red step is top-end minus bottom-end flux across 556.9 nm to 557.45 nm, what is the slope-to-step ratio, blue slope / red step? -41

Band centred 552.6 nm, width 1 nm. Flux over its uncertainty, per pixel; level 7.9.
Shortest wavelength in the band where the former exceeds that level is 552.787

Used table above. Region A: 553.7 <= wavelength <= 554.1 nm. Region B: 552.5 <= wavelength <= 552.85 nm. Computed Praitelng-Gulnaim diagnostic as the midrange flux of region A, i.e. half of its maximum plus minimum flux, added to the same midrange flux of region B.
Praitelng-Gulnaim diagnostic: 50.5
